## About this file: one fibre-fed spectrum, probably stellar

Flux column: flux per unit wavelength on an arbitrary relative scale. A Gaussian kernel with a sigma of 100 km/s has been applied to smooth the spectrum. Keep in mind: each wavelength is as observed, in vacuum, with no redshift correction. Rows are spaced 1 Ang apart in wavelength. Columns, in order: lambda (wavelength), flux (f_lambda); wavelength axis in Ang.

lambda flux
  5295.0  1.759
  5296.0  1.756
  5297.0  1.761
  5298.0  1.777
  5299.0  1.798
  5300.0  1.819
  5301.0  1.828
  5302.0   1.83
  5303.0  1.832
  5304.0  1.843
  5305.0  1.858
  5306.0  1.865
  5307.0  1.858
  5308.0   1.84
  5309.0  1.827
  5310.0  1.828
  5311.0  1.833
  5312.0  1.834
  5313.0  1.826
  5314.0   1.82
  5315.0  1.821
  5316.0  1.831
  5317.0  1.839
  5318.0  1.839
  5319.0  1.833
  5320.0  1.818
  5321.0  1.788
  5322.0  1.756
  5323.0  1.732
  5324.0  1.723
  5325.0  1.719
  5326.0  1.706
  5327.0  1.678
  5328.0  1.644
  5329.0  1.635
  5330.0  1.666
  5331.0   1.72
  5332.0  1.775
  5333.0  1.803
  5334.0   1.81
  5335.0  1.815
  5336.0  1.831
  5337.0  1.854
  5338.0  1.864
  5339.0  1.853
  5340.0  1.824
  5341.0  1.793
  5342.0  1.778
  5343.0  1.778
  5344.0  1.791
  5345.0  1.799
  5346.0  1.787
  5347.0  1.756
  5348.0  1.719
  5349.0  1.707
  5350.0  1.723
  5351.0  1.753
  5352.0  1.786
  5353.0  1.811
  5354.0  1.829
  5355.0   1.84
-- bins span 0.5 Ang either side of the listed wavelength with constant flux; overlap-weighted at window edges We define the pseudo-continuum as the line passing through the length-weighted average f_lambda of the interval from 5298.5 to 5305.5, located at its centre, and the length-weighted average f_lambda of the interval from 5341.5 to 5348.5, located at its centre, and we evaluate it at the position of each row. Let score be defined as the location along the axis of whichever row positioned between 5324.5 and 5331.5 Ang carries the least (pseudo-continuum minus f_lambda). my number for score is 5331.0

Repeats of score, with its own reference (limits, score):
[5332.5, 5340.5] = 5338.0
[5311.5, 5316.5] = 5316.0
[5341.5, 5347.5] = 5345.0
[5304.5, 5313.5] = 5306.0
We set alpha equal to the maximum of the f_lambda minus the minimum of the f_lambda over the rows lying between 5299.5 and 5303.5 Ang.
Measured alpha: 0.01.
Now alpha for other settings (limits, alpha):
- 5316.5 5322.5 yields 0.08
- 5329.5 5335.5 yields 0.15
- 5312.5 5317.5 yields 0.02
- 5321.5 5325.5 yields 0.04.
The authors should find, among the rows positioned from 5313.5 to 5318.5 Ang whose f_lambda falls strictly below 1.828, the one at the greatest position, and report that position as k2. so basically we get 5315.0 Ang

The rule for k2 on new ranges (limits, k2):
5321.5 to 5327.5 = 5327.0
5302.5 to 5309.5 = 5309.0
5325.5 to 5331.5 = 5331.0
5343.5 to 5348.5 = 5348.0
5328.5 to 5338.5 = 5335.0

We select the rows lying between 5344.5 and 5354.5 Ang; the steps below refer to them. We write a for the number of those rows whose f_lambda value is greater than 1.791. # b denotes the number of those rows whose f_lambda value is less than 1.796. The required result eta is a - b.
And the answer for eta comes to -4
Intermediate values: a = 3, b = 7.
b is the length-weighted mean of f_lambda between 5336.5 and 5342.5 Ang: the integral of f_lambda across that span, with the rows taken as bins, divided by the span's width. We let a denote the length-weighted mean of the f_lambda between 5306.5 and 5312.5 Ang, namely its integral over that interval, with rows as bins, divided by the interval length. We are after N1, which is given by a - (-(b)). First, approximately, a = 1.84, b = 1.83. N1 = 3.66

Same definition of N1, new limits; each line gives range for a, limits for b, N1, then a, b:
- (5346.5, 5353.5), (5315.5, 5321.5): 3.58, 1.75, 1.82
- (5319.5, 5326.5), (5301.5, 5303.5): 3.58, 1.75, 1.83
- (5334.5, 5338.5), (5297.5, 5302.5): 3.65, 1.84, 1.81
